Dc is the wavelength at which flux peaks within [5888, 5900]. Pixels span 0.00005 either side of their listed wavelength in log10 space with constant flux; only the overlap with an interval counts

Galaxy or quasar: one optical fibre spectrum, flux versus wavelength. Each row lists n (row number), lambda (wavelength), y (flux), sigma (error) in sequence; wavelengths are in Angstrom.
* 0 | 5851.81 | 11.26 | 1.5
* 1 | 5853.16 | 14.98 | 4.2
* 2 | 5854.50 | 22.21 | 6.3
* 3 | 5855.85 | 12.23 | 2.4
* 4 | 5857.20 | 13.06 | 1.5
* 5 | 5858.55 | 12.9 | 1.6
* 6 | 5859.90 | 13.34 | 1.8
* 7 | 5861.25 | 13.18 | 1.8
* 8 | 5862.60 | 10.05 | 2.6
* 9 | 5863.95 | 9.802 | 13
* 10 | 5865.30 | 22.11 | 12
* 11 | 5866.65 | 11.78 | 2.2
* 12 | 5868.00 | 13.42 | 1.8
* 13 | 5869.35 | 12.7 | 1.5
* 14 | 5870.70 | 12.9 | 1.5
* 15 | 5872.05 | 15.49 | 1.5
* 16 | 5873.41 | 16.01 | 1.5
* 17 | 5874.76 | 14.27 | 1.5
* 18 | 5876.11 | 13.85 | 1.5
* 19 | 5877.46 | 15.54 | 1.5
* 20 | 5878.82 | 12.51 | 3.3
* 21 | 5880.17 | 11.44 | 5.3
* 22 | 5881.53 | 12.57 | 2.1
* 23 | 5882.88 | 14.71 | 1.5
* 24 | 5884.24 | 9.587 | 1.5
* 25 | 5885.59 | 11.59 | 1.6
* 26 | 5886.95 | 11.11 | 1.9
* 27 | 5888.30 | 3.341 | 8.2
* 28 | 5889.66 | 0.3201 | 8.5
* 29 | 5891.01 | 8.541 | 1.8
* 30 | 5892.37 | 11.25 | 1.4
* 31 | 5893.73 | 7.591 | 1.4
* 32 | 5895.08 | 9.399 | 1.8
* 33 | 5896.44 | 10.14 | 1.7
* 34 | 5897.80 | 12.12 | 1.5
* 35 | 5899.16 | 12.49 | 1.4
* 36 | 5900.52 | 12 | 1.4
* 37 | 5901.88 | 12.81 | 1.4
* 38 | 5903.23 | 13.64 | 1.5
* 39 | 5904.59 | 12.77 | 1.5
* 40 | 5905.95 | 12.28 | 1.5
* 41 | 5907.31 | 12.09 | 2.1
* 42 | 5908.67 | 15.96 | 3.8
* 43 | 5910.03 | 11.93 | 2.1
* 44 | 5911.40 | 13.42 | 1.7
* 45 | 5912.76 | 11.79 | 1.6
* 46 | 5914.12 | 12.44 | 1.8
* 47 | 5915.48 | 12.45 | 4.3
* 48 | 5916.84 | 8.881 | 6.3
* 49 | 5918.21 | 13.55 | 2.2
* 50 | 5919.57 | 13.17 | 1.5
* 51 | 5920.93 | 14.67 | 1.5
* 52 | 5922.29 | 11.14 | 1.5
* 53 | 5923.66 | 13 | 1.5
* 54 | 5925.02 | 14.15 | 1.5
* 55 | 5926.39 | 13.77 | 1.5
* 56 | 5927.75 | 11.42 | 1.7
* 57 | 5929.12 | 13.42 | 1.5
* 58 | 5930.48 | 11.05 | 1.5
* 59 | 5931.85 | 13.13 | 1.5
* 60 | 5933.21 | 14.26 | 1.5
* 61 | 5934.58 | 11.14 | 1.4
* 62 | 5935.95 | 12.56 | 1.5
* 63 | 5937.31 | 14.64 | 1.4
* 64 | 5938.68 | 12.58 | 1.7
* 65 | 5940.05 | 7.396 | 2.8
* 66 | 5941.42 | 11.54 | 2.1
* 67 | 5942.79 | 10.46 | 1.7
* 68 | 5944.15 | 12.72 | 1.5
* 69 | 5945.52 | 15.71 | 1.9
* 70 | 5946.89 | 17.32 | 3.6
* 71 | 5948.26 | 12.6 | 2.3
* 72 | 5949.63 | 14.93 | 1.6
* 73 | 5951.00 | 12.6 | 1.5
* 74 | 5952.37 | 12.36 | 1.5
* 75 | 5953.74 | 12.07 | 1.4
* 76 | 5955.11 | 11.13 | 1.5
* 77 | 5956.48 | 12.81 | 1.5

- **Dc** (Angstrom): 5899.16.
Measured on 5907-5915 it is 5908.67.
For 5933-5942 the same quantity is 5937.31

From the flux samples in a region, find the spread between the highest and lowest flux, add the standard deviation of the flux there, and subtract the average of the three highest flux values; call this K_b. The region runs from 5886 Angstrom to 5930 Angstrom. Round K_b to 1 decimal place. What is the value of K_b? 3.8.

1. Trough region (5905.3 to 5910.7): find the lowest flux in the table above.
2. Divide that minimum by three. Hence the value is 4.0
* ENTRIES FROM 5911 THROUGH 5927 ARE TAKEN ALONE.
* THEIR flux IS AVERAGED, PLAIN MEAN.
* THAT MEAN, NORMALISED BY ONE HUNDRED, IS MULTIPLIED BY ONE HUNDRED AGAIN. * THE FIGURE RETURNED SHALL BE 12.7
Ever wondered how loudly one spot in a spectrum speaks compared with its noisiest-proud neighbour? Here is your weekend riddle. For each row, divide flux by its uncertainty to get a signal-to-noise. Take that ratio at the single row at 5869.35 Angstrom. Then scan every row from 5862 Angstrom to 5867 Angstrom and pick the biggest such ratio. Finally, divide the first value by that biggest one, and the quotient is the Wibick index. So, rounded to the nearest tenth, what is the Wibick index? 1.6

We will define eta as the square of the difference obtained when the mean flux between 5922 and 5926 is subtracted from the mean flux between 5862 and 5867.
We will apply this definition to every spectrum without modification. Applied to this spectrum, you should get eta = 0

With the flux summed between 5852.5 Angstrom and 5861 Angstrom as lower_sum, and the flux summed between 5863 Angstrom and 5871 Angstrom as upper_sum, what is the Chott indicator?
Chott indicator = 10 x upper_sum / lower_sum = 9.3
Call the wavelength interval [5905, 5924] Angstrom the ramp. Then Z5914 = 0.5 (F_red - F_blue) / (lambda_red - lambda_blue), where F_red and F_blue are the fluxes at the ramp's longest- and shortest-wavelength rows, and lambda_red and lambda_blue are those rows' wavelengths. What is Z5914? 0.02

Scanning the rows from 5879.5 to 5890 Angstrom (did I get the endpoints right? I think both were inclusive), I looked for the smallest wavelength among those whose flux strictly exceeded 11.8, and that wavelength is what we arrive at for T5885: 5881.53 Angstrom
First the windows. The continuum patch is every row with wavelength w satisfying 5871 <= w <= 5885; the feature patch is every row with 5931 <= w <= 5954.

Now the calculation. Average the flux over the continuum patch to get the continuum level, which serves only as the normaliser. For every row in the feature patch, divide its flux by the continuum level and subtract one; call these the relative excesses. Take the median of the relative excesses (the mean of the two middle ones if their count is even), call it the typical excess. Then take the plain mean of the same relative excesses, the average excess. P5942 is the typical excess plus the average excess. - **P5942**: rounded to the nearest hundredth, -0.13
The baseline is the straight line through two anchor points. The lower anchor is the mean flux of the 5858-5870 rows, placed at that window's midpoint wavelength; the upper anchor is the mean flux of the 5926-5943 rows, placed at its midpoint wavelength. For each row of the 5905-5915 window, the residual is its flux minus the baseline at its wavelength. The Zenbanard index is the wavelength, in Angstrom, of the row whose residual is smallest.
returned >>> 5912.76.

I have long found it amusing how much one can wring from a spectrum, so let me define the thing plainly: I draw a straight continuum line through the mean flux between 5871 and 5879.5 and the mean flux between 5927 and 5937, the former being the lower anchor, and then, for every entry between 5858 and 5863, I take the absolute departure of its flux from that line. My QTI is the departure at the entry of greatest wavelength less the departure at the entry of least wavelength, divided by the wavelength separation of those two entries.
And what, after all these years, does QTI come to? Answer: 0.7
